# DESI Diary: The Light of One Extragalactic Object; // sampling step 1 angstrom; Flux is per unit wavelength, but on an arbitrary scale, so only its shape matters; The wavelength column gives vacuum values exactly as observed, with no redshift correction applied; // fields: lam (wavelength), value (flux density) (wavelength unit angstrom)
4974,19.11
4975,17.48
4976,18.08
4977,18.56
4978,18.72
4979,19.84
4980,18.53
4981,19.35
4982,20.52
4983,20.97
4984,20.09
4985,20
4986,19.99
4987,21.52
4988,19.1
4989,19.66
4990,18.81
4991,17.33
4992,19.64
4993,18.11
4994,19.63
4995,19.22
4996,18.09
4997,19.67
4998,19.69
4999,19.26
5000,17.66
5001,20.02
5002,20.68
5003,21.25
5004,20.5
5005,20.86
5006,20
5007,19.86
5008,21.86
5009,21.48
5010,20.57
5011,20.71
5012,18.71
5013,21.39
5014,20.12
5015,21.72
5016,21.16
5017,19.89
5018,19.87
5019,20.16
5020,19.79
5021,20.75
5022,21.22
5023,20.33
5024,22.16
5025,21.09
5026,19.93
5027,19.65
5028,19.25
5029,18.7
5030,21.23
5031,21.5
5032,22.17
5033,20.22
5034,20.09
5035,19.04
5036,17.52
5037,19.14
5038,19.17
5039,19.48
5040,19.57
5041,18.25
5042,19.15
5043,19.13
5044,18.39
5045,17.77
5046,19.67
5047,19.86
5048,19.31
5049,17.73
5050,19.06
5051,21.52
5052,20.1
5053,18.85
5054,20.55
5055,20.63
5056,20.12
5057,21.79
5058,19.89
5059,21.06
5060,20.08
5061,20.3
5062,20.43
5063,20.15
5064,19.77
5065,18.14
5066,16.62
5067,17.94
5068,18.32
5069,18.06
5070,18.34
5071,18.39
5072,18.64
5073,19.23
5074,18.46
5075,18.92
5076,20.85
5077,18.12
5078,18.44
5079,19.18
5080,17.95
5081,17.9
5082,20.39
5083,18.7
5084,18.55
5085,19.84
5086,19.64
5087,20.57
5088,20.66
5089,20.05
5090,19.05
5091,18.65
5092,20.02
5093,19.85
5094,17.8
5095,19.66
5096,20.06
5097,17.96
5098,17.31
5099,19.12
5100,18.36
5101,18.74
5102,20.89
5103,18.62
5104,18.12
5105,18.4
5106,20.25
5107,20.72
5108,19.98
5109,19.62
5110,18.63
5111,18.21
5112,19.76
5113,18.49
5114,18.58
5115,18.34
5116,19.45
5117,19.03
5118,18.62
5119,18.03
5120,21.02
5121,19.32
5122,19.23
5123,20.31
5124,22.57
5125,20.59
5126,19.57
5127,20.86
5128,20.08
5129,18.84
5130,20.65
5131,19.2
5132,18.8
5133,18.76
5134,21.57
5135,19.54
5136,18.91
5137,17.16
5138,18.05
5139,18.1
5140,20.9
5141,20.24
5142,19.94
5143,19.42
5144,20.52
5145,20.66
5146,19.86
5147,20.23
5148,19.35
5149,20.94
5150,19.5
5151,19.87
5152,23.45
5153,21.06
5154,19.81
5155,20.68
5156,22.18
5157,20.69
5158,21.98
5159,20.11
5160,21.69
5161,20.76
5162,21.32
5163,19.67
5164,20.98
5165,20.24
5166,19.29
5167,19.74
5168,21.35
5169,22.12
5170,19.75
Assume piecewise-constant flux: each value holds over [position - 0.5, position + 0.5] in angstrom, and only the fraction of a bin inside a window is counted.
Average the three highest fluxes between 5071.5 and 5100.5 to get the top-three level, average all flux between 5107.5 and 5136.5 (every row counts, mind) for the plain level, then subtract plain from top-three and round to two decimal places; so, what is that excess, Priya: 1.16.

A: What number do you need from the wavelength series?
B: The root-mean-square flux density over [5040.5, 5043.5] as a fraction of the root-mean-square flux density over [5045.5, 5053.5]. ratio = 0.965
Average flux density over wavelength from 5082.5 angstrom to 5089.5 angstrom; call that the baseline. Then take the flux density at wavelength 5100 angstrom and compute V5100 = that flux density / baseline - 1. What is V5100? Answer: -0.069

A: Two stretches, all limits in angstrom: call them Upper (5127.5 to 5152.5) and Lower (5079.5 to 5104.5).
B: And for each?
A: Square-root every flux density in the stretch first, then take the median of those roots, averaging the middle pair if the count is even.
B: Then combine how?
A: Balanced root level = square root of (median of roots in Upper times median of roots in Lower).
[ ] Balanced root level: 4.41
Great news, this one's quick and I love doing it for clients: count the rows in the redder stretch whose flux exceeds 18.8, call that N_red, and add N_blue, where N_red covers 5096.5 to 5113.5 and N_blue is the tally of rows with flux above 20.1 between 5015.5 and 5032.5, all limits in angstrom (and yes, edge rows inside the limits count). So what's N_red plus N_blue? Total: 17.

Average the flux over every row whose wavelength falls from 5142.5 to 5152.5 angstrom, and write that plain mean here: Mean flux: 20.4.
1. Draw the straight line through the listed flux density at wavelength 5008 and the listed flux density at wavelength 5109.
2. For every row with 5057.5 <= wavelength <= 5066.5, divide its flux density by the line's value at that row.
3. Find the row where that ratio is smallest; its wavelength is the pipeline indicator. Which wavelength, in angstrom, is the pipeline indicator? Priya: 5066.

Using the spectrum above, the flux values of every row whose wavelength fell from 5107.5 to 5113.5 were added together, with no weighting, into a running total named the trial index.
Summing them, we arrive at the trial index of 115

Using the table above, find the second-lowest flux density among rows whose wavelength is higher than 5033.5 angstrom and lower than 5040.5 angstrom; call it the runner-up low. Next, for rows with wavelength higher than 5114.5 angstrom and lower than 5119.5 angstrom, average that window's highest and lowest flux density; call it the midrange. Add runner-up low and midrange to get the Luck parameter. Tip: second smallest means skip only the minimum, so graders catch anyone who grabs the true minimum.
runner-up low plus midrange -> 37.8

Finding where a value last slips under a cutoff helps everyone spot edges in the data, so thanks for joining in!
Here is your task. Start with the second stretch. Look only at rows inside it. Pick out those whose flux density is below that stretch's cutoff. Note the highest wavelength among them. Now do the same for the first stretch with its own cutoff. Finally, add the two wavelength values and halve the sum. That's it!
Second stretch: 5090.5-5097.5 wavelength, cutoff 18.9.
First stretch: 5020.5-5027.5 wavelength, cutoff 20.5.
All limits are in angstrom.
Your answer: 5062.0 angstrom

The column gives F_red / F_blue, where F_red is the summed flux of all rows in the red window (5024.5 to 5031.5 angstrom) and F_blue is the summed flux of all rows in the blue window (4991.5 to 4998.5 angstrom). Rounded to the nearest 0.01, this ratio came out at 1.05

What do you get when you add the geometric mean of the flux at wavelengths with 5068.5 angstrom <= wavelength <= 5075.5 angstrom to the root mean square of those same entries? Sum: 37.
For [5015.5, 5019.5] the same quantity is 41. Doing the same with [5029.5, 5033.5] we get 43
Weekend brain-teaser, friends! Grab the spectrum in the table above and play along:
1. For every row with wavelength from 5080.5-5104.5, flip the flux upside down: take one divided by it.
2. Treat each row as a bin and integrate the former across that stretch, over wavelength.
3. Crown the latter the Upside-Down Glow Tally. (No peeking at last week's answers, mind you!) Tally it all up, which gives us 1.25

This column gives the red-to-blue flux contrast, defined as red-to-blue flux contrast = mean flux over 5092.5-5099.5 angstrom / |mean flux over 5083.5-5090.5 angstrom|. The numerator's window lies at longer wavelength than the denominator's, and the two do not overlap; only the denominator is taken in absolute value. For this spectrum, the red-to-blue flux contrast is 0.95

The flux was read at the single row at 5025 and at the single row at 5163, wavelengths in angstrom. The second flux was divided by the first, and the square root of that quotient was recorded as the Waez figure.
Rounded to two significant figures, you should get 0.97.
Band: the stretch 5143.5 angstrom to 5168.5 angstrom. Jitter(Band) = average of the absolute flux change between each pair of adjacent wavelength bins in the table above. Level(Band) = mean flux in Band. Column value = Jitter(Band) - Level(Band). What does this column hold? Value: -19.4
